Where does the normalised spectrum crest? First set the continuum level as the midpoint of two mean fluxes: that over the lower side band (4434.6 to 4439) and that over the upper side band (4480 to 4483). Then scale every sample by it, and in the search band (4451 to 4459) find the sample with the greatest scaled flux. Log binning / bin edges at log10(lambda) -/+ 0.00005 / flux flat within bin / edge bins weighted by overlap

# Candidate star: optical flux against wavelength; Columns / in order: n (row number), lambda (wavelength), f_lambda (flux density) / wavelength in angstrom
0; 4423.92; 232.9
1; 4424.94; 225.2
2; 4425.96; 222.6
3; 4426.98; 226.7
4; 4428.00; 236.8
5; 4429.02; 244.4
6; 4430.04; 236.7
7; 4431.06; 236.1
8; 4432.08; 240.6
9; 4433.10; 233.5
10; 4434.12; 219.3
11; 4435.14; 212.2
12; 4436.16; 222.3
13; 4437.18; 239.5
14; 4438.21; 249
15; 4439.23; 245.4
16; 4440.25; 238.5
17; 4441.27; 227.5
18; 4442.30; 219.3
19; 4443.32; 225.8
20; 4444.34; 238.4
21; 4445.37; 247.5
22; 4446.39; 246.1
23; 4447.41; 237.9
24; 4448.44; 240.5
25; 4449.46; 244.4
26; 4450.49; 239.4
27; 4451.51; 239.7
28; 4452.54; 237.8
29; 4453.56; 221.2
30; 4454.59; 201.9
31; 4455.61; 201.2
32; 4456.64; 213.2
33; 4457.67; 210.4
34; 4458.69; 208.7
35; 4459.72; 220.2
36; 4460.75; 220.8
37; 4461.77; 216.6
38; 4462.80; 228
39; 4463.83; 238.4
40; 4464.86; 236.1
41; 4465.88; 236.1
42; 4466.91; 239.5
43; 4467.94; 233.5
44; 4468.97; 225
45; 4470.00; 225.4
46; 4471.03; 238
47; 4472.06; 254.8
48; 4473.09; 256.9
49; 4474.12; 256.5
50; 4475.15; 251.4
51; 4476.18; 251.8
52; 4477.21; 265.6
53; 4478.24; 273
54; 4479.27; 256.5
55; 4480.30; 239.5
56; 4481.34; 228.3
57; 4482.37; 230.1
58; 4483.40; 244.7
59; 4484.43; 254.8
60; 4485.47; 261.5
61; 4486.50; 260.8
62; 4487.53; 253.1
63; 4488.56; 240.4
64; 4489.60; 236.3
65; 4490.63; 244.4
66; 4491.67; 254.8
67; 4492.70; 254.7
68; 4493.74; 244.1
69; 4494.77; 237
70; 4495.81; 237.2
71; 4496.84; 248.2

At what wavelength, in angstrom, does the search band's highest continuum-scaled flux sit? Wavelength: 4451.51 angstrom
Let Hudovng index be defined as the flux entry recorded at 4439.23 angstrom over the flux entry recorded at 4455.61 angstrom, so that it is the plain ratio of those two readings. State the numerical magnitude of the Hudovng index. 1.22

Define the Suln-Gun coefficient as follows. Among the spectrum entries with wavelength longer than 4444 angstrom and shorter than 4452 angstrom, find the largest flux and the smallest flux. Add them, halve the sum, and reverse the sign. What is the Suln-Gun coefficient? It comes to -243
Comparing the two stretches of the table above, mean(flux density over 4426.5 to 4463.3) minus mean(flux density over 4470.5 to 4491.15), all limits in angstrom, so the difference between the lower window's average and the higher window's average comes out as -20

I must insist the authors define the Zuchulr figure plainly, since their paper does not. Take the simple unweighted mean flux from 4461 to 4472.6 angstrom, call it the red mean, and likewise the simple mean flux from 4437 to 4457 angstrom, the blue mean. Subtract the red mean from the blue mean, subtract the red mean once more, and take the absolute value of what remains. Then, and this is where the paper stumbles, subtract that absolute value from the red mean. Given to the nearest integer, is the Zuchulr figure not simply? -1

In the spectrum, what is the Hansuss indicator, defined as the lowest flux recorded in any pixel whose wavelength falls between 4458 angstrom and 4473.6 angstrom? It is 208.7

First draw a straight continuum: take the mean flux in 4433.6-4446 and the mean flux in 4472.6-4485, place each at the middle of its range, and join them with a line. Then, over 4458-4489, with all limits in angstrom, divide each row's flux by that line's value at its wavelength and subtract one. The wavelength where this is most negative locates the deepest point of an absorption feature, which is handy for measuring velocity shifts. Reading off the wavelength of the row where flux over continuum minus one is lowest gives 4458.69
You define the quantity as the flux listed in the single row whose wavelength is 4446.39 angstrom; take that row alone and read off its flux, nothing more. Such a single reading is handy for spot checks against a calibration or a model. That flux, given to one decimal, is 246.1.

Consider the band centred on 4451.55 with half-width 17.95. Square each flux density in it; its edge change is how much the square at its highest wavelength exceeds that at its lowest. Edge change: 2533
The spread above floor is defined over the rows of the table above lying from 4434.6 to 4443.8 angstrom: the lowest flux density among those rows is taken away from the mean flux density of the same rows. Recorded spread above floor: 19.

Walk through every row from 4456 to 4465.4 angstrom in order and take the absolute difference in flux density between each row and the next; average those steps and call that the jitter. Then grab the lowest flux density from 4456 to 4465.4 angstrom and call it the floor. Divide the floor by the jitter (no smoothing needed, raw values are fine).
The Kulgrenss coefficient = 37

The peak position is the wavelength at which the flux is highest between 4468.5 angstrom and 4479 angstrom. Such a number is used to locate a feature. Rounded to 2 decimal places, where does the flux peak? 4478.24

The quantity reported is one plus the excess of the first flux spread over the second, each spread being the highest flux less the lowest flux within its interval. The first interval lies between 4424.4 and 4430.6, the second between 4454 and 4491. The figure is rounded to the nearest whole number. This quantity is -49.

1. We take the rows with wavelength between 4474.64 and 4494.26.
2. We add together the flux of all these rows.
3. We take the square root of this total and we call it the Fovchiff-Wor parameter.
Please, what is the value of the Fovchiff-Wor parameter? 69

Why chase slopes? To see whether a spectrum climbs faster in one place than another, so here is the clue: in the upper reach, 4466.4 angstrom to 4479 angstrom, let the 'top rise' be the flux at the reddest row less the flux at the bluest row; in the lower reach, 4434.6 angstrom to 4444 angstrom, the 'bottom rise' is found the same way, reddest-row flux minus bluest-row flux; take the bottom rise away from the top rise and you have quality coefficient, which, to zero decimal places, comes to 20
